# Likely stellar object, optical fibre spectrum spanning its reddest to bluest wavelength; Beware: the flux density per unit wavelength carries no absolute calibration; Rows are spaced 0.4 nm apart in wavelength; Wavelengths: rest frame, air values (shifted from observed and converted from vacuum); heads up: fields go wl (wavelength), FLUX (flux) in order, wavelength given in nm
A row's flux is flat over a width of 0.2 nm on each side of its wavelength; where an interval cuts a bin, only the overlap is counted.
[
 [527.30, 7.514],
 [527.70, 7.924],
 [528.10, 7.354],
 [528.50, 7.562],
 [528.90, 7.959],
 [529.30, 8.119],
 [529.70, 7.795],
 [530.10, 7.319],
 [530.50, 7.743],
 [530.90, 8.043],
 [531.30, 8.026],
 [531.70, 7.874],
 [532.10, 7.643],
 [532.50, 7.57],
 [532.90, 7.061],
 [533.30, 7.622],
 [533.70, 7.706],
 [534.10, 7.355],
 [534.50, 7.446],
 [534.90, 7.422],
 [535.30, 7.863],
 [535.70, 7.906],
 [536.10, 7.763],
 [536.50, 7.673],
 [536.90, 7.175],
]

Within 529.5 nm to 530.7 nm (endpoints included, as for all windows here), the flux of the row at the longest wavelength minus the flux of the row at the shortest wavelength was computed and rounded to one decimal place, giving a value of -0.1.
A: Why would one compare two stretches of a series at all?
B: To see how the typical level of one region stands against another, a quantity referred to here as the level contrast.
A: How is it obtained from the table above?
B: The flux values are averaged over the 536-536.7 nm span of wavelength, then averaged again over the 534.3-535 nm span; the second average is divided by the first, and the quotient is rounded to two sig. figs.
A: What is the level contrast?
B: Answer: 0.96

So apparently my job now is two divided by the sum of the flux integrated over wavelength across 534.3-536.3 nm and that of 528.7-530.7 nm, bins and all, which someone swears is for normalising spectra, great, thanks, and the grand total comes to 0.0647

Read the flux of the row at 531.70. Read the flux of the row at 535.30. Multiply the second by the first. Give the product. 61.9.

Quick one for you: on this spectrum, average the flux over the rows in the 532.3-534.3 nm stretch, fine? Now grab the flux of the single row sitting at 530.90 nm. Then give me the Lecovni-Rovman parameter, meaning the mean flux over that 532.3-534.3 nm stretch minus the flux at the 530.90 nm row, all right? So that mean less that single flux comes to -0.58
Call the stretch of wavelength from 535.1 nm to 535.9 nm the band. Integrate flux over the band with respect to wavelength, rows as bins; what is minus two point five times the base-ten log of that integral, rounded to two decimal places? -2.00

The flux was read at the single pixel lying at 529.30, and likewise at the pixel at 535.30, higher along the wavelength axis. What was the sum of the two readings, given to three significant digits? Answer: 16.0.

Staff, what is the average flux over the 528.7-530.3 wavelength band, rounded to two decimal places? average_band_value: 7.80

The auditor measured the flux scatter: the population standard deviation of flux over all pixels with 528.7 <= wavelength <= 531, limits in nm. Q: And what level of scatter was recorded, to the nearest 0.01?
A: 0.26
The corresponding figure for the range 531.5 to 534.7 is 0.23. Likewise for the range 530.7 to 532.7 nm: 0.19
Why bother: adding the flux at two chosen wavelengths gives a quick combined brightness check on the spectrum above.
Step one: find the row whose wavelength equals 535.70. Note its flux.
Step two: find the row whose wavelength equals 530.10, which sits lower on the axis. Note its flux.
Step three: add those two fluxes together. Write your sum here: 15.2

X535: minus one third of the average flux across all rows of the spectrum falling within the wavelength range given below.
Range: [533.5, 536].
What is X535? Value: -2.54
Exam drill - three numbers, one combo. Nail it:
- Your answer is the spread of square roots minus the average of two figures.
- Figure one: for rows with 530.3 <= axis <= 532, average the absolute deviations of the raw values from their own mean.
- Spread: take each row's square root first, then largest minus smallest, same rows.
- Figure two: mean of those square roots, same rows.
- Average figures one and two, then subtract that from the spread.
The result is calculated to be -1.41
